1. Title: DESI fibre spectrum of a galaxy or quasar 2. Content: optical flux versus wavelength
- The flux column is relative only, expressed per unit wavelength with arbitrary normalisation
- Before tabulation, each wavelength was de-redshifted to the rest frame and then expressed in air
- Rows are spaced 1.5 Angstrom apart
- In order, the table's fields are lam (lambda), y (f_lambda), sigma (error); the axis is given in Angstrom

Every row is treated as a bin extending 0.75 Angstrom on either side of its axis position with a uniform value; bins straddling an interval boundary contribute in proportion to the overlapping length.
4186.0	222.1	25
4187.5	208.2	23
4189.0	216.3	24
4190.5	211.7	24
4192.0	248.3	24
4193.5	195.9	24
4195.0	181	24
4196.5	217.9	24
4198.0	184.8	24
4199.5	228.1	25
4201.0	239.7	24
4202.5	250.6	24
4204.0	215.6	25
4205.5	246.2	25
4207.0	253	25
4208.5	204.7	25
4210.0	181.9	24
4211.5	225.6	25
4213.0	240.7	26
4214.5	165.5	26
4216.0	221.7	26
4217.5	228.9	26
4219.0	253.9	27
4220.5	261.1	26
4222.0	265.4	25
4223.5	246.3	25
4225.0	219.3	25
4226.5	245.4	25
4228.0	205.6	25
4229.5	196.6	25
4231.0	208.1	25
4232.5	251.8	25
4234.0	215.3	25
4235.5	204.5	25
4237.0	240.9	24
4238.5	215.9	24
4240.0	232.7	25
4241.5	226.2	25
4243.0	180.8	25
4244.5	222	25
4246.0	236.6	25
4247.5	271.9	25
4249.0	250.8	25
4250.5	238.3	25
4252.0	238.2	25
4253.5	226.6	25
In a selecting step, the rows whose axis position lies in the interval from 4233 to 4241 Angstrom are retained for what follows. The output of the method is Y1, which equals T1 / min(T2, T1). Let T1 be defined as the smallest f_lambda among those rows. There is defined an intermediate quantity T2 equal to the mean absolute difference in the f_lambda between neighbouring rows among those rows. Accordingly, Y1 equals 9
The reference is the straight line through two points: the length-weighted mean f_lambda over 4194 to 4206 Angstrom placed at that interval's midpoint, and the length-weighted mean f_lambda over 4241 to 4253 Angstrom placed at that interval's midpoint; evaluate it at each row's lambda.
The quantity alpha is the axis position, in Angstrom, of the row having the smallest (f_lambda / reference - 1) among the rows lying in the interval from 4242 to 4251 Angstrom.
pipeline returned 4243.0 Angstrom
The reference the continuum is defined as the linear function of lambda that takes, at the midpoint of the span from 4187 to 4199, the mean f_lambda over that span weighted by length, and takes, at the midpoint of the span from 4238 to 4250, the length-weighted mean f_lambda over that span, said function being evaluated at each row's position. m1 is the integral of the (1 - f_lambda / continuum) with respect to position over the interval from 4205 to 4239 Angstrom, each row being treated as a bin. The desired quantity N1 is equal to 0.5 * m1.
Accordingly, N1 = -0.4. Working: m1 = -0.81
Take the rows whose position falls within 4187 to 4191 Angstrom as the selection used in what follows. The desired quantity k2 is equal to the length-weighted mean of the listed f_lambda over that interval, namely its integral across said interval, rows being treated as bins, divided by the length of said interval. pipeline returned 212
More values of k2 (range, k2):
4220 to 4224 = 258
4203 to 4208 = 237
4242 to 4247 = 217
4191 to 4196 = 209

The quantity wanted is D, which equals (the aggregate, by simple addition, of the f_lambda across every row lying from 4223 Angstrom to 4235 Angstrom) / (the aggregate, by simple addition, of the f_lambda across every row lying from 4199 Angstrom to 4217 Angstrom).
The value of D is 0.67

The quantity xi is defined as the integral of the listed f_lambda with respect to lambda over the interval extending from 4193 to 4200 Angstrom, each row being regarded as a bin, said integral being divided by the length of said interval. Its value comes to 201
